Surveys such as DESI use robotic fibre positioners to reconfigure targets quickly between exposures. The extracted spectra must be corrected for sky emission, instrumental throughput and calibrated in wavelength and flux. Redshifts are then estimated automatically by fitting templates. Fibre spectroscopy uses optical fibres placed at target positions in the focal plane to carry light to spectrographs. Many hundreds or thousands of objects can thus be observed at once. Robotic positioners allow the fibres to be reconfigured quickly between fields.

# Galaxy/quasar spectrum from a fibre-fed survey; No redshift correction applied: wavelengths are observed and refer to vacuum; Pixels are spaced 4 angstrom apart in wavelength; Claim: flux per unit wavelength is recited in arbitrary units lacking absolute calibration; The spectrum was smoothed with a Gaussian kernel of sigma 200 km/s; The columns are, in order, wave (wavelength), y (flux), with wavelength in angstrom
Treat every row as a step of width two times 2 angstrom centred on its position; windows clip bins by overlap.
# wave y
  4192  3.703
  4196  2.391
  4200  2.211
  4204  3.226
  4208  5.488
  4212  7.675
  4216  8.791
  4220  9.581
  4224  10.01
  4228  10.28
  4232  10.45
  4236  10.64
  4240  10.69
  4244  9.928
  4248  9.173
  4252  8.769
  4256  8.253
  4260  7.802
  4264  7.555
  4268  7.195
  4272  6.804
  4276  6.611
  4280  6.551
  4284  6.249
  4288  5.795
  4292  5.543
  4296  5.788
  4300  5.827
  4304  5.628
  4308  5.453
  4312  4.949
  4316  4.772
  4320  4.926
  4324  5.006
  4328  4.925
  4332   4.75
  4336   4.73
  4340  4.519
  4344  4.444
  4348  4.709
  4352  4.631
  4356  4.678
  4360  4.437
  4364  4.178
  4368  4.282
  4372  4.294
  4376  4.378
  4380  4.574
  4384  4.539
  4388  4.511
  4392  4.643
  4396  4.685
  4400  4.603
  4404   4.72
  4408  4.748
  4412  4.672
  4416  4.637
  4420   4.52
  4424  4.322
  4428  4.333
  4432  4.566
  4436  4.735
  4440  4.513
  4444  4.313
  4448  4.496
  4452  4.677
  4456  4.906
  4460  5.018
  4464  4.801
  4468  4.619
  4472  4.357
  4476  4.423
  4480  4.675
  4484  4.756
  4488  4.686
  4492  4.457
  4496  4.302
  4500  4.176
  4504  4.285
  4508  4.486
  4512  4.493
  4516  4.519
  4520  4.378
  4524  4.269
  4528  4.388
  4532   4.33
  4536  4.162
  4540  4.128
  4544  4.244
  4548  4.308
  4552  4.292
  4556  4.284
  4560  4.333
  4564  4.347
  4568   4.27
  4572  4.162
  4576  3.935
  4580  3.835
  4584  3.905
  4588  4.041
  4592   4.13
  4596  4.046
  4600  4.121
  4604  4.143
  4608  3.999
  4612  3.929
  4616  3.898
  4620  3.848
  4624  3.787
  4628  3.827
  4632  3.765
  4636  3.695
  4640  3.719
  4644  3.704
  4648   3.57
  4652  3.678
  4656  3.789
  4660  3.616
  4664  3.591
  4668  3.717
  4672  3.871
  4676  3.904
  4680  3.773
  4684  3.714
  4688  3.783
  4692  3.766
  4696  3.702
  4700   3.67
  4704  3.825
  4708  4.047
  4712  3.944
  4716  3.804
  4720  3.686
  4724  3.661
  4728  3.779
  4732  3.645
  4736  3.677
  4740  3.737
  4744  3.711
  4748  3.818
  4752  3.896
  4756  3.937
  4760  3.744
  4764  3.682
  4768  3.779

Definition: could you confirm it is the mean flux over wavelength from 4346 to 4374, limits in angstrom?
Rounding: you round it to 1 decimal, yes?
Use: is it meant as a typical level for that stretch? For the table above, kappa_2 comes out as 4.5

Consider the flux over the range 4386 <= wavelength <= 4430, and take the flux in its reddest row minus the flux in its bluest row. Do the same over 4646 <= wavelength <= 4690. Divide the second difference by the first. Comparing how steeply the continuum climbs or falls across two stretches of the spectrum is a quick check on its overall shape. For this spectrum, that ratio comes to -1.2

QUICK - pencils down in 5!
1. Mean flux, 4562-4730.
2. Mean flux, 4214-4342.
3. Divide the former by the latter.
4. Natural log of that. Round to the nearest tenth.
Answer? -0.6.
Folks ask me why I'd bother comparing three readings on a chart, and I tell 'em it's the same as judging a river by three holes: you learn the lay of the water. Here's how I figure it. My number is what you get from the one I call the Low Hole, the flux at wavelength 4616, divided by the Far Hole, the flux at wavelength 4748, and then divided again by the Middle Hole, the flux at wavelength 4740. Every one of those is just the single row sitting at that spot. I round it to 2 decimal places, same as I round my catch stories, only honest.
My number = 0.27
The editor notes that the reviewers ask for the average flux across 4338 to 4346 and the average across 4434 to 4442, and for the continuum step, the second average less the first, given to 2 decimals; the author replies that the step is 0.14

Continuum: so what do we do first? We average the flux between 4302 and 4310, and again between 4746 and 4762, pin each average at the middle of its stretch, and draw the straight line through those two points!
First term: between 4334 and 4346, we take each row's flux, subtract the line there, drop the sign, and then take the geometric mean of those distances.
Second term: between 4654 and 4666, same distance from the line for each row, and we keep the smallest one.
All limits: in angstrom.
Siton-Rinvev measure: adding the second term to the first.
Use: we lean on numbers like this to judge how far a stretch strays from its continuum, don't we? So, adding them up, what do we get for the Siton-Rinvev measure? 1.3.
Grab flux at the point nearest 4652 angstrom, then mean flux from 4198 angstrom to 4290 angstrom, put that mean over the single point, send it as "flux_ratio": 2.12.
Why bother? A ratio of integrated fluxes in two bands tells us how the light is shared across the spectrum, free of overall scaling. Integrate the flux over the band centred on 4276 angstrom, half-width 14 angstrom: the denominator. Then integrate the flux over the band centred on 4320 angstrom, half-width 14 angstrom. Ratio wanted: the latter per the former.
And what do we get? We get 0.74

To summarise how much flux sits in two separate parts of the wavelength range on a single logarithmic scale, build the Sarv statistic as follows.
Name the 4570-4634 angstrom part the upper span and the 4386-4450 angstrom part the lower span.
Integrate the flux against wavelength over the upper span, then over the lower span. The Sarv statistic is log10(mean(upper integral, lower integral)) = 2.44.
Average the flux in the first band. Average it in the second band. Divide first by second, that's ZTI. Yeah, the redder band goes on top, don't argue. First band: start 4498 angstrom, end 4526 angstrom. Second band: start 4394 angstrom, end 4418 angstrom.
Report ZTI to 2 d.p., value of 0.93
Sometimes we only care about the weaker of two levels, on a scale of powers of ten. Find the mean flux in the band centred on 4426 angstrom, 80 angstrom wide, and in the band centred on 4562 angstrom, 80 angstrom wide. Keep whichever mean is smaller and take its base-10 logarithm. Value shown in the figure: 0.621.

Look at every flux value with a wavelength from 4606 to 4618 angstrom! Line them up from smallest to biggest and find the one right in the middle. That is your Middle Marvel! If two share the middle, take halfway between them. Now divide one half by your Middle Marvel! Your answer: 0.127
